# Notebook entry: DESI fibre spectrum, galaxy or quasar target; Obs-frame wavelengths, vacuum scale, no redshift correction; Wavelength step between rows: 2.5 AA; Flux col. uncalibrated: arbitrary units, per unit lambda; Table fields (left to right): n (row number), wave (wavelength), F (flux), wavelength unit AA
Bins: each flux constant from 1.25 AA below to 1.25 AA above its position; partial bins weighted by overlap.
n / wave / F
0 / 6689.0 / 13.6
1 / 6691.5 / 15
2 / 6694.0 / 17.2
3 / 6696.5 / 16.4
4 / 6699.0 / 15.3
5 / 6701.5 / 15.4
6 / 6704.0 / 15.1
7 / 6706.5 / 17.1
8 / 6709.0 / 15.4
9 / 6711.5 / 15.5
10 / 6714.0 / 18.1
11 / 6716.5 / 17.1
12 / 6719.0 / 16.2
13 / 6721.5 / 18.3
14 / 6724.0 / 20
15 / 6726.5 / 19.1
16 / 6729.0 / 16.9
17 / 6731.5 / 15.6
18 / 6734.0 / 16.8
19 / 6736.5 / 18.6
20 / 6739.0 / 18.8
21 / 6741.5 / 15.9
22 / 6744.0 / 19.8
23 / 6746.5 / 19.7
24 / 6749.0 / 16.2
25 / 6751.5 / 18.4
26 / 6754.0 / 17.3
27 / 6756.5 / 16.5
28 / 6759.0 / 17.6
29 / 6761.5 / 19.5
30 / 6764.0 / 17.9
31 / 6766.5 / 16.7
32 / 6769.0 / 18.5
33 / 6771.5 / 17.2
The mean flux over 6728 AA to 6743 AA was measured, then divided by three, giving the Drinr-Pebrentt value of 5.7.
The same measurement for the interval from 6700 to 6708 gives 5.3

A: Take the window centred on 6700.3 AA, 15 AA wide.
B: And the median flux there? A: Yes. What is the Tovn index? 15.9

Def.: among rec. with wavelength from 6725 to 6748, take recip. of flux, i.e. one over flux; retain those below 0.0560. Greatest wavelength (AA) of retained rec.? 6746.5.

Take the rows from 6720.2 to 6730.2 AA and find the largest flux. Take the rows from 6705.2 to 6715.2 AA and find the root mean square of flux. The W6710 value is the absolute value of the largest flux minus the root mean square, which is 3.4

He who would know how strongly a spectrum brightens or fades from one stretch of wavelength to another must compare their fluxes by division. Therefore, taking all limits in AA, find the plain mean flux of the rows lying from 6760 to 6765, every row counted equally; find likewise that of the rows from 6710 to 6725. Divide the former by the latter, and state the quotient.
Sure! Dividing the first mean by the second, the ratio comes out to 1.07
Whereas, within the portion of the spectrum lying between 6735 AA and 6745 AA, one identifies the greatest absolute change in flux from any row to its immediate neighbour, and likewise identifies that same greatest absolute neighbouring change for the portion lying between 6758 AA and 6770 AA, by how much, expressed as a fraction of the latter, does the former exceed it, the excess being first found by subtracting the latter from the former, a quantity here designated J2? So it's 1.1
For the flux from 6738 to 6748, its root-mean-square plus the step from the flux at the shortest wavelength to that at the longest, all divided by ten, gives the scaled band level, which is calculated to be 2.0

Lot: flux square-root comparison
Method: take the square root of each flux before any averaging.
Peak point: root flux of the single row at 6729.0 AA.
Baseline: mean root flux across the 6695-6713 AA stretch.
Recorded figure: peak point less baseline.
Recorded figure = 0.14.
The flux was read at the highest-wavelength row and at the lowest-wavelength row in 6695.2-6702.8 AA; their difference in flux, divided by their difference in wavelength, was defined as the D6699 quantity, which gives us -0.2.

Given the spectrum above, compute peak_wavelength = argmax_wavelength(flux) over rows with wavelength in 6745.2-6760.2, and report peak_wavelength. 6746.5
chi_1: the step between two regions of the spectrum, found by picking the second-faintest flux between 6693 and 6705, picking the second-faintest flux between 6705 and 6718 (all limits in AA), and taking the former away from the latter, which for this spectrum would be 0.2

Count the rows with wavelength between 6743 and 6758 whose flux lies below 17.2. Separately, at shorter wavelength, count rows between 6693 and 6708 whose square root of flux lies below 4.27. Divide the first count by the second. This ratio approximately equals 0.33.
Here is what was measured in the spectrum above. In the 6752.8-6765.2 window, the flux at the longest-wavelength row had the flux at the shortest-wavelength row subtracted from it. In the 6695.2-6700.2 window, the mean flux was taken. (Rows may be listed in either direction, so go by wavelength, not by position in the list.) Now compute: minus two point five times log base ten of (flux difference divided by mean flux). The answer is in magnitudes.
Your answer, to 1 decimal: 3.6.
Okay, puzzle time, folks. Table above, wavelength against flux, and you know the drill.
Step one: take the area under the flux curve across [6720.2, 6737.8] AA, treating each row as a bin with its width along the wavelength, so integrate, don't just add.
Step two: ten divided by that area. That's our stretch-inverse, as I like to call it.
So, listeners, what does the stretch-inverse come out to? 0.032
